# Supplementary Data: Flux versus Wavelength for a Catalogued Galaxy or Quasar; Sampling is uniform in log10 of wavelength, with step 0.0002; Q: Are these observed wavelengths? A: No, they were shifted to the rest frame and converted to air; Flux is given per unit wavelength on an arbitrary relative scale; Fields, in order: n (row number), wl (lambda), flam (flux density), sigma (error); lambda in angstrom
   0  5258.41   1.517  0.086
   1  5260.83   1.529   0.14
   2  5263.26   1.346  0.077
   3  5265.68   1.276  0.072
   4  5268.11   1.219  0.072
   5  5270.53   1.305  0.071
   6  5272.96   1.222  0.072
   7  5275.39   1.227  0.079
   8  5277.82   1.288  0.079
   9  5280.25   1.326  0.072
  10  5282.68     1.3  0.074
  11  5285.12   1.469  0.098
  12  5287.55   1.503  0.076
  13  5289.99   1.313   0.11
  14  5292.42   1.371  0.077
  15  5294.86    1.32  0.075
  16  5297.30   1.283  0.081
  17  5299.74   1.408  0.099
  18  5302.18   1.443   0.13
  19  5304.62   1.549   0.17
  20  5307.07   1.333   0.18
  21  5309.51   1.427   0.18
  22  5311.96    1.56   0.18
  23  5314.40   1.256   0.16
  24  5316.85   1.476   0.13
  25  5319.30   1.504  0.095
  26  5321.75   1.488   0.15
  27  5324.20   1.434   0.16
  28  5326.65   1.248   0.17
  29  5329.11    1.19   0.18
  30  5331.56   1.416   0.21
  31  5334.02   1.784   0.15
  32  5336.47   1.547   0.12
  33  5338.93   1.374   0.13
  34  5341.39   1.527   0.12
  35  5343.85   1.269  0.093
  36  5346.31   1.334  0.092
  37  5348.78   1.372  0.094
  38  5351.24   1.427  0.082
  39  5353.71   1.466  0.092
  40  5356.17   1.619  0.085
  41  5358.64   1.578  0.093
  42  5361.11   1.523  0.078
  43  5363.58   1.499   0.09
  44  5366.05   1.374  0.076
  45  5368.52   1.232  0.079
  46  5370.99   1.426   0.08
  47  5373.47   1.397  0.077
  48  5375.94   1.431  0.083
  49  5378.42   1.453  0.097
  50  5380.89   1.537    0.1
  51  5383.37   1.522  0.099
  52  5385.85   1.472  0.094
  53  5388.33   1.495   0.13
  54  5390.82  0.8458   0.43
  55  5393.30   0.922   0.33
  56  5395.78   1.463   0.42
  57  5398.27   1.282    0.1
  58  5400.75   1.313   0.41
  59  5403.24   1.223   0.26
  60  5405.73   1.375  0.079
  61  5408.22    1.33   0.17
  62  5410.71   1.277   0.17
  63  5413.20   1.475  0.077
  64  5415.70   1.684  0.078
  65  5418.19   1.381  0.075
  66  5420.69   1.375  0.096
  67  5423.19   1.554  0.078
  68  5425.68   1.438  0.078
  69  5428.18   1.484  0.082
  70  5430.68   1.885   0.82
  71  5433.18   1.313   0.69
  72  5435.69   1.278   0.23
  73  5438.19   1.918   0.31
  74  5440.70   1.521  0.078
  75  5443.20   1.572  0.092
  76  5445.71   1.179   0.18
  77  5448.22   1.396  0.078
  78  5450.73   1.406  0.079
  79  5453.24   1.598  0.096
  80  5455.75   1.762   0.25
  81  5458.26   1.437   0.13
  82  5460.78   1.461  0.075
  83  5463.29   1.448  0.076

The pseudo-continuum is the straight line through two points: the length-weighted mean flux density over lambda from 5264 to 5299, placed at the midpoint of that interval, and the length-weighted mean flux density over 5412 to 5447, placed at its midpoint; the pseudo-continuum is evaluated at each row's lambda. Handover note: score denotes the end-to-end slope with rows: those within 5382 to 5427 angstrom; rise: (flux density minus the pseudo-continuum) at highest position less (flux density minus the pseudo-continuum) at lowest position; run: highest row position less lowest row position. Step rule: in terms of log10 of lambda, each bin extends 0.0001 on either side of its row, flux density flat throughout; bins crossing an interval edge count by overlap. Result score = -0.0032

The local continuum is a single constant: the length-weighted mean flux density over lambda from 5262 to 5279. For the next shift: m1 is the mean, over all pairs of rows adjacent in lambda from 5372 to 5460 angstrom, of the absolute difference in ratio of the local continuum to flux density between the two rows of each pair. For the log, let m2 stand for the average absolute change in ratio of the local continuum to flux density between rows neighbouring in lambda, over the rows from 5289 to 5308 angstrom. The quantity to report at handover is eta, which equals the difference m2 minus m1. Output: -0.07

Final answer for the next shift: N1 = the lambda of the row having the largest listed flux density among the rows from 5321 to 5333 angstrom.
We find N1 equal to 5321.75 angstrom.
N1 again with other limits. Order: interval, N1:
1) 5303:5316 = 5311.96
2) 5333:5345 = 5334.02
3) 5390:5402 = 5395.78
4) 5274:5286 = 5285.12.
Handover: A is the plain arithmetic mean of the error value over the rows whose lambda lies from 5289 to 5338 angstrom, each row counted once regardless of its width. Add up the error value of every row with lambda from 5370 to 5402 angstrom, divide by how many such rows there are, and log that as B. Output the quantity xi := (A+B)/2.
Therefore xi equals 0.164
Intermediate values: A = 0.140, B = 0.19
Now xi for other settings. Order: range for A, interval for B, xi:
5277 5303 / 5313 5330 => 0.119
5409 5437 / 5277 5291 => 0.155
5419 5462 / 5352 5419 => 0.174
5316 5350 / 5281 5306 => 0.117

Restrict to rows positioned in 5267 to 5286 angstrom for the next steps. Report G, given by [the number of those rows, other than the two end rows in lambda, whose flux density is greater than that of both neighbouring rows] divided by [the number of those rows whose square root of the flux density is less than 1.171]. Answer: 0.29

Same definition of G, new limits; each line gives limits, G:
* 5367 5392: 1.50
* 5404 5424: 0.50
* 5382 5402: 0.50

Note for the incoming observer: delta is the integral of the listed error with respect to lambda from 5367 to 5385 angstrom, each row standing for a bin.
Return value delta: 1.6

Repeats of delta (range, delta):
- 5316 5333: 2.7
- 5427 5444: 5.7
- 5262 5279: 1.3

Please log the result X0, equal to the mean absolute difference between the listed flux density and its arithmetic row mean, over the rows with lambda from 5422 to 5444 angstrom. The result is 0.16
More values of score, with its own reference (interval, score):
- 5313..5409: -0.0005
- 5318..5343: -0.0002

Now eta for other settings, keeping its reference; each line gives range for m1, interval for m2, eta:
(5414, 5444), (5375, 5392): 0.00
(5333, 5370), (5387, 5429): 0.08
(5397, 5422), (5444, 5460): 0.03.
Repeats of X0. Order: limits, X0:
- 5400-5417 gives 0.11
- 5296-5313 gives 0.08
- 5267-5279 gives 0.04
